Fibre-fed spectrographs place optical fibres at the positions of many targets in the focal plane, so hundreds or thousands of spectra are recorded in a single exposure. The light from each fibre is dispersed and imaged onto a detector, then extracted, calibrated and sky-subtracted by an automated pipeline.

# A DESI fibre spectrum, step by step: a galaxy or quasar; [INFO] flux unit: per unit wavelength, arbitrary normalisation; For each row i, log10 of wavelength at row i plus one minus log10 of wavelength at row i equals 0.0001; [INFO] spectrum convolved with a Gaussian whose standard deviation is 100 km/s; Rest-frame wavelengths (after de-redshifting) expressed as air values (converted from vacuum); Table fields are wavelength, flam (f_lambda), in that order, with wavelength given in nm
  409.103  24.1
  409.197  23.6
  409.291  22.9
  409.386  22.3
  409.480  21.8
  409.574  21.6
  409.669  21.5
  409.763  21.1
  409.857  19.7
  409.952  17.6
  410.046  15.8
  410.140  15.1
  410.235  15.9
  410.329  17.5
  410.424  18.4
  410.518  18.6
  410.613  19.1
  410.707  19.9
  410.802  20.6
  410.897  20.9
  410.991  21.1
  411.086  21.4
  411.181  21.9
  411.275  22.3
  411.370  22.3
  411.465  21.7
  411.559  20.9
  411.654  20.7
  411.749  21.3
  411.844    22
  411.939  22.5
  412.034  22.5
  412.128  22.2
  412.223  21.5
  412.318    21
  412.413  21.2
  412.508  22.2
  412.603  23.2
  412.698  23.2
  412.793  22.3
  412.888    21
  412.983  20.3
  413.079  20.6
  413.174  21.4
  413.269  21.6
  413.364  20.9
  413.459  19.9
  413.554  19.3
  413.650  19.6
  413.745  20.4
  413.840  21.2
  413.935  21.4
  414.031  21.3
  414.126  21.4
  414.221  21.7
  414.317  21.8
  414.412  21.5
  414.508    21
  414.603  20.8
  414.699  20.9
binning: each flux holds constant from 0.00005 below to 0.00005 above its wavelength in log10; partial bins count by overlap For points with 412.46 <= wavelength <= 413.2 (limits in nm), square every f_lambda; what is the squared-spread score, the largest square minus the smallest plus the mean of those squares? 601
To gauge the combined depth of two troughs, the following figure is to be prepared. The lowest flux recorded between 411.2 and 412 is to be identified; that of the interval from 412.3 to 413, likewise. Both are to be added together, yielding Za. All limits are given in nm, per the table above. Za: 41.0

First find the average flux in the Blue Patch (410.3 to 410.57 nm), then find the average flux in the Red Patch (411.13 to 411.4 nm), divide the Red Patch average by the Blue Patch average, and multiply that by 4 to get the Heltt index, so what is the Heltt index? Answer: 4.9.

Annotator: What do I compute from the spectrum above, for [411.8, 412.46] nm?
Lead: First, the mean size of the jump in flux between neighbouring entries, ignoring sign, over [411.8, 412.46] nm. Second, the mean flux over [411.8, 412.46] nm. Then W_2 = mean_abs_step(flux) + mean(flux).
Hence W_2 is 22.2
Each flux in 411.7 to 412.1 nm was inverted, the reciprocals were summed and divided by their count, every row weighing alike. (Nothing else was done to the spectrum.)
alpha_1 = 0.0453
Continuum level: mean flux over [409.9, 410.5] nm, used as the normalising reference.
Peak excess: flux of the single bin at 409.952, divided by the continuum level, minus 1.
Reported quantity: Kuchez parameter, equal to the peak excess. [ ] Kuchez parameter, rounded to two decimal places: 0.05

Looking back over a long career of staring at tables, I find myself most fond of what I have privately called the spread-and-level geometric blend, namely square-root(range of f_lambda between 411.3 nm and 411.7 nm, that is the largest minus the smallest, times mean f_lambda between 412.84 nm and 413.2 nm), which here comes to 5.8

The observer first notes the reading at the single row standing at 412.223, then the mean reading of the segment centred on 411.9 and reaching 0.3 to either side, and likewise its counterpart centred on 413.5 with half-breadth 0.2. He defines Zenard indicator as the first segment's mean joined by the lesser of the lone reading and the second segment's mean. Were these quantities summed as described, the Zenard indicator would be 41.8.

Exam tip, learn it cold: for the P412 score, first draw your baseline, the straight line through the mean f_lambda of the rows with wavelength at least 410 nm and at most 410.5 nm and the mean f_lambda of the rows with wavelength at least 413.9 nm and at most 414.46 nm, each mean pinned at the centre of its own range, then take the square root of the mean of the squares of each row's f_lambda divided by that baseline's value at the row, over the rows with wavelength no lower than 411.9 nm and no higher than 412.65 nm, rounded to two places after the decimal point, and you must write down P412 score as 1.15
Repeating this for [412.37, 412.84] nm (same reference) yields 1.15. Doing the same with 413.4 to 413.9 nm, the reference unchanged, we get 0.96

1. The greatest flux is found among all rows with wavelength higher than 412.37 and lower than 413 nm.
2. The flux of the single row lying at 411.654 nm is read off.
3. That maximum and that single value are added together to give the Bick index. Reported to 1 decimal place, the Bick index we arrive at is 43.9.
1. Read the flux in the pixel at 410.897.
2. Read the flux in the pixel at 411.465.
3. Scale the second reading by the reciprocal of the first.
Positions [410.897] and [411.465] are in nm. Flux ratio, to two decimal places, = 1.04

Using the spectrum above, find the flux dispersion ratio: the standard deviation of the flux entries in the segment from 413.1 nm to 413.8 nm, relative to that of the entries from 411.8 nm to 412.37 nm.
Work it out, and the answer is 1.5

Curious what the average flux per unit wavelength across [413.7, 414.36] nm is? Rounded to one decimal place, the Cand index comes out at 21.3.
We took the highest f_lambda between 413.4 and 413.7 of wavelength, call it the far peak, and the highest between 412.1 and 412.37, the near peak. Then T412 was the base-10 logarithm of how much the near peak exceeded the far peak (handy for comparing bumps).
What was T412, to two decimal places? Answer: 0.36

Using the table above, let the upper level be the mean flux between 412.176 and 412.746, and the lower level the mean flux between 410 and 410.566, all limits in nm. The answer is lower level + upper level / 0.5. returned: 61.0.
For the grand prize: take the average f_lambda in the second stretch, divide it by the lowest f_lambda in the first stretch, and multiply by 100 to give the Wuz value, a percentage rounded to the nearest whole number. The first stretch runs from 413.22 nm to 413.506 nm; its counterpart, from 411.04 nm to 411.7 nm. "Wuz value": 109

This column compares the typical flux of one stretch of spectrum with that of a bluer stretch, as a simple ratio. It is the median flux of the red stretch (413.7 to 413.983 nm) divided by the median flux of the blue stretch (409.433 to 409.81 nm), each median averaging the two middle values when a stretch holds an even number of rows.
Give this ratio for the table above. 0.98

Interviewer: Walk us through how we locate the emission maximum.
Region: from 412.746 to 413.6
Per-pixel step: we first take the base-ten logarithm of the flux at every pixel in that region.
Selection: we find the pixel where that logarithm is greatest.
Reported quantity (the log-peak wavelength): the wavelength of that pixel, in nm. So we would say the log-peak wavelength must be 412.793 nm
